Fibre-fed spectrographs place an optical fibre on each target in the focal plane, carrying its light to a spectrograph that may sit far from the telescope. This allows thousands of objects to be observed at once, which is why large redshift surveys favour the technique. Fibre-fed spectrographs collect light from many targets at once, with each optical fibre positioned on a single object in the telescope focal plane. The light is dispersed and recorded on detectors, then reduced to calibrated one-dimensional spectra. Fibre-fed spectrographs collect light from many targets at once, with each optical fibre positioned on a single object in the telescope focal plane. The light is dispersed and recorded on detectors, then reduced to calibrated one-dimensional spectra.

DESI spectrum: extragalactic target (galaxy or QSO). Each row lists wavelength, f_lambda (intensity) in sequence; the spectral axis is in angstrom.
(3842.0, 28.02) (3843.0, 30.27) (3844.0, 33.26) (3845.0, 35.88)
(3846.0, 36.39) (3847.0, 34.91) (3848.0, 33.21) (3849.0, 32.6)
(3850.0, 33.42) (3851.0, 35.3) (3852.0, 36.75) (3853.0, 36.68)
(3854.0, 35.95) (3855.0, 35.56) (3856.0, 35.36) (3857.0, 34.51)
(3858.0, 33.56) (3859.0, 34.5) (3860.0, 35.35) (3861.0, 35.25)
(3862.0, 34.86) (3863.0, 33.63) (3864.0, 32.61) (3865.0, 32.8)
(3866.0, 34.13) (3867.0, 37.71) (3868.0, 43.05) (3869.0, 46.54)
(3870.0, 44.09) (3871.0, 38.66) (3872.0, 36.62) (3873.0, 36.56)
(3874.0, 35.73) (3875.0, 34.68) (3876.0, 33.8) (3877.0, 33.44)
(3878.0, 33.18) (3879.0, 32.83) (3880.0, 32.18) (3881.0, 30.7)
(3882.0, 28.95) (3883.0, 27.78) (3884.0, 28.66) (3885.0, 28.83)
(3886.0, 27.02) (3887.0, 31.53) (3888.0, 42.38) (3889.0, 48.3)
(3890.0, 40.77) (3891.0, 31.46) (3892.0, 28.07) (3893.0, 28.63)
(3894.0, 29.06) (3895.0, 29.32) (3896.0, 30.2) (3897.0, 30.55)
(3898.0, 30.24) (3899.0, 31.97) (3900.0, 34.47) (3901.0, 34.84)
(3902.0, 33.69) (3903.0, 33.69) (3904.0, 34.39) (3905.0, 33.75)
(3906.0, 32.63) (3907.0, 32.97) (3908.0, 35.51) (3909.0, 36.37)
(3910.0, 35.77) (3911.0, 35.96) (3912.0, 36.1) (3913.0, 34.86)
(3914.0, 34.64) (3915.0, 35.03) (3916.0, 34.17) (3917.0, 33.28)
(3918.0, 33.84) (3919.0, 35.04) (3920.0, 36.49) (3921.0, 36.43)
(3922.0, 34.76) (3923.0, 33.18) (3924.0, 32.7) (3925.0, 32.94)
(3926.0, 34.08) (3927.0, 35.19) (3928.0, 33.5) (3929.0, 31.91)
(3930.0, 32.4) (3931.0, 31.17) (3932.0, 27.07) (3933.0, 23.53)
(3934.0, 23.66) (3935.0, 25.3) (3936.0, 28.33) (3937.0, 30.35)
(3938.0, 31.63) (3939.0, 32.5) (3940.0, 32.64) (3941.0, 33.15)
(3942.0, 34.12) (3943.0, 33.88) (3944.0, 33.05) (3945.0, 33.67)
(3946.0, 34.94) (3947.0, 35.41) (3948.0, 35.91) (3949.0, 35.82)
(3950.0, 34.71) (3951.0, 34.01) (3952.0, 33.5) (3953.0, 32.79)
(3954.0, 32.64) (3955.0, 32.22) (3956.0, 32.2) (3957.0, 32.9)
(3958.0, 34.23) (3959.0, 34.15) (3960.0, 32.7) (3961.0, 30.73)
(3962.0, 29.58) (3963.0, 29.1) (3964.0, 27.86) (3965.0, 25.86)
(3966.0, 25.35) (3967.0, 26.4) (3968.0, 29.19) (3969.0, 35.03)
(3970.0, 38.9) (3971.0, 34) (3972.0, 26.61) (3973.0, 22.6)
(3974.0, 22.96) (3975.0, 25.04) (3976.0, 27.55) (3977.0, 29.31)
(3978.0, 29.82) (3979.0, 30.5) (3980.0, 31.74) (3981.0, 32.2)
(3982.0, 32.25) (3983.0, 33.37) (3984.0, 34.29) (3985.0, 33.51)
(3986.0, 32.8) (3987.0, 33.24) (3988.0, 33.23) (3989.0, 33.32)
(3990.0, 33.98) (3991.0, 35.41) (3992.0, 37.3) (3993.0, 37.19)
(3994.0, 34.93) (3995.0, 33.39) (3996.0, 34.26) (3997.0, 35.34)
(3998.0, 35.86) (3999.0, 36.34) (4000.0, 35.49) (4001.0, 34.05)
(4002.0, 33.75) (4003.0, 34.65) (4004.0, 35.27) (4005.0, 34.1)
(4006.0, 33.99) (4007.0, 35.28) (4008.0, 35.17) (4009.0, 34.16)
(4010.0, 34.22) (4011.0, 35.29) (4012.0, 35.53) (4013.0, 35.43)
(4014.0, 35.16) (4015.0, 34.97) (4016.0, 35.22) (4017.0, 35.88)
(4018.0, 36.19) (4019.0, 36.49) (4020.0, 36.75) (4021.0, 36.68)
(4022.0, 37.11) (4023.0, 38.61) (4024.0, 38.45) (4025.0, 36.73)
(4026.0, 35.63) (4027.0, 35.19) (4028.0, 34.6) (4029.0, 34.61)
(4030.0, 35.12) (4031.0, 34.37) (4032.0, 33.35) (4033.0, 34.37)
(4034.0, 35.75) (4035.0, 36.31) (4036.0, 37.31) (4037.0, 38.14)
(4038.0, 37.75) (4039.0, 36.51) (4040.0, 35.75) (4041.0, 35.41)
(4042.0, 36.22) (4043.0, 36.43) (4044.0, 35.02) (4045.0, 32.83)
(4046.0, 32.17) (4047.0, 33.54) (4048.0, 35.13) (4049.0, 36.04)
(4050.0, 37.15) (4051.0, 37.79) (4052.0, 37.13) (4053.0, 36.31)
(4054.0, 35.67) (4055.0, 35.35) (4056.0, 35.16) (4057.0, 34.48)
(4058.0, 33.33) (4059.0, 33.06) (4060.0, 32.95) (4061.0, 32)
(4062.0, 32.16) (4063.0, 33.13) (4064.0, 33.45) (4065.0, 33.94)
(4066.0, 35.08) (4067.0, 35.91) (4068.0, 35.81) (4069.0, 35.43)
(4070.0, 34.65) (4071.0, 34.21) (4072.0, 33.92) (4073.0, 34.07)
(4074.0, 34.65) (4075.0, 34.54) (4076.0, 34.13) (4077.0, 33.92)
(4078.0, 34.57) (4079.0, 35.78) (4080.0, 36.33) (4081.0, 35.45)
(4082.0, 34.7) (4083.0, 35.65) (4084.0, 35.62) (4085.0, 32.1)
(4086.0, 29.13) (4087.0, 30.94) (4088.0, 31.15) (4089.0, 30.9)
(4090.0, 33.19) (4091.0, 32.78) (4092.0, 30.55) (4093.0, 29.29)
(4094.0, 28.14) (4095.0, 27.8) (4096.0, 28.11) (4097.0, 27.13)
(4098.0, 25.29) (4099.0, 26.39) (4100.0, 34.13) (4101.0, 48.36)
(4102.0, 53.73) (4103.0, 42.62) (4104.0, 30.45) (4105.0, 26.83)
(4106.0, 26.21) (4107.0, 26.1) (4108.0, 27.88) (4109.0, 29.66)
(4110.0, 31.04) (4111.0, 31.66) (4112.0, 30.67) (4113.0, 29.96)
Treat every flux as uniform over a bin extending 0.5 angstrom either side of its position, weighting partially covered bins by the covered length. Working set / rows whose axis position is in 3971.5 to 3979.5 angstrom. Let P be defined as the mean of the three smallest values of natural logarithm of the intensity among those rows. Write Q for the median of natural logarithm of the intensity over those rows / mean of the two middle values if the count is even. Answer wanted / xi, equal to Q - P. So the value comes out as 0.141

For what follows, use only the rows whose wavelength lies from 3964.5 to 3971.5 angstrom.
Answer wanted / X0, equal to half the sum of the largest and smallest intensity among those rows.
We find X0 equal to 32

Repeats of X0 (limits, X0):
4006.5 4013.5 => 35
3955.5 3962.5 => 32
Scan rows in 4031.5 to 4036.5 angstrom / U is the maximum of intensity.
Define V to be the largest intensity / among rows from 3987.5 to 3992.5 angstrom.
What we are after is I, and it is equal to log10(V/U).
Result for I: 0.000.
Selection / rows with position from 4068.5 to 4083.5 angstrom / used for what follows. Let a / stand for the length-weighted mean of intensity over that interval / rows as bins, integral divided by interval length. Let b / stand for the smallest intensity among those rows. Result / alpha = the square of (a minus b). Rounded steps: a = 34.8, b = 33.92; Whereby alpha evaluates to 1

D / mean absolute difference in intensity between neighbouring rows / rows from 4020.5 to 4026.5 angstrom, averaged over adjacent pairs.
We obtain 1.0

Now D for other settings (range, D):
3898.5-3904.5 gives 0.9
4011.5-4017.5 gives 0.3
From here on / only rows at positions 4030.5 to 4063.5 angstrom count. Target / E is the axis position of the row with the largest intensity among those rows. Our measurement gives 4037.0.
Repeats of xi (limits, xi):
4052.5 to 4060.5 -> 0.050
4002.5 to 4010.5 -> 0.010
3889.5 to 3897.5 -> 0.040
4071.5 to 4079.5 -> 0.011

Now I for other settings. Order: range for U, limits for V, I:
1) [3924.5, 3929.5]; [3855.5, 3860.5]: 0.002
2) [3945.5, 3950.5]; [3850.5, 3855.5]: 0.010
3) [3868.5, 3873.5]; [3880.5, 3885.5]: -0.181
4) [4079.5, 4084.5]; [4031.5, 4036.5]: 0.012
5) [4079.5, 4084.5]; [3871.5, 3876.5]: 0.003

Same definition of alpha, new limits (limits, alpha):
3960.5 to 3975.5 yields 36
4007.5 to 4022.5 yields 2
